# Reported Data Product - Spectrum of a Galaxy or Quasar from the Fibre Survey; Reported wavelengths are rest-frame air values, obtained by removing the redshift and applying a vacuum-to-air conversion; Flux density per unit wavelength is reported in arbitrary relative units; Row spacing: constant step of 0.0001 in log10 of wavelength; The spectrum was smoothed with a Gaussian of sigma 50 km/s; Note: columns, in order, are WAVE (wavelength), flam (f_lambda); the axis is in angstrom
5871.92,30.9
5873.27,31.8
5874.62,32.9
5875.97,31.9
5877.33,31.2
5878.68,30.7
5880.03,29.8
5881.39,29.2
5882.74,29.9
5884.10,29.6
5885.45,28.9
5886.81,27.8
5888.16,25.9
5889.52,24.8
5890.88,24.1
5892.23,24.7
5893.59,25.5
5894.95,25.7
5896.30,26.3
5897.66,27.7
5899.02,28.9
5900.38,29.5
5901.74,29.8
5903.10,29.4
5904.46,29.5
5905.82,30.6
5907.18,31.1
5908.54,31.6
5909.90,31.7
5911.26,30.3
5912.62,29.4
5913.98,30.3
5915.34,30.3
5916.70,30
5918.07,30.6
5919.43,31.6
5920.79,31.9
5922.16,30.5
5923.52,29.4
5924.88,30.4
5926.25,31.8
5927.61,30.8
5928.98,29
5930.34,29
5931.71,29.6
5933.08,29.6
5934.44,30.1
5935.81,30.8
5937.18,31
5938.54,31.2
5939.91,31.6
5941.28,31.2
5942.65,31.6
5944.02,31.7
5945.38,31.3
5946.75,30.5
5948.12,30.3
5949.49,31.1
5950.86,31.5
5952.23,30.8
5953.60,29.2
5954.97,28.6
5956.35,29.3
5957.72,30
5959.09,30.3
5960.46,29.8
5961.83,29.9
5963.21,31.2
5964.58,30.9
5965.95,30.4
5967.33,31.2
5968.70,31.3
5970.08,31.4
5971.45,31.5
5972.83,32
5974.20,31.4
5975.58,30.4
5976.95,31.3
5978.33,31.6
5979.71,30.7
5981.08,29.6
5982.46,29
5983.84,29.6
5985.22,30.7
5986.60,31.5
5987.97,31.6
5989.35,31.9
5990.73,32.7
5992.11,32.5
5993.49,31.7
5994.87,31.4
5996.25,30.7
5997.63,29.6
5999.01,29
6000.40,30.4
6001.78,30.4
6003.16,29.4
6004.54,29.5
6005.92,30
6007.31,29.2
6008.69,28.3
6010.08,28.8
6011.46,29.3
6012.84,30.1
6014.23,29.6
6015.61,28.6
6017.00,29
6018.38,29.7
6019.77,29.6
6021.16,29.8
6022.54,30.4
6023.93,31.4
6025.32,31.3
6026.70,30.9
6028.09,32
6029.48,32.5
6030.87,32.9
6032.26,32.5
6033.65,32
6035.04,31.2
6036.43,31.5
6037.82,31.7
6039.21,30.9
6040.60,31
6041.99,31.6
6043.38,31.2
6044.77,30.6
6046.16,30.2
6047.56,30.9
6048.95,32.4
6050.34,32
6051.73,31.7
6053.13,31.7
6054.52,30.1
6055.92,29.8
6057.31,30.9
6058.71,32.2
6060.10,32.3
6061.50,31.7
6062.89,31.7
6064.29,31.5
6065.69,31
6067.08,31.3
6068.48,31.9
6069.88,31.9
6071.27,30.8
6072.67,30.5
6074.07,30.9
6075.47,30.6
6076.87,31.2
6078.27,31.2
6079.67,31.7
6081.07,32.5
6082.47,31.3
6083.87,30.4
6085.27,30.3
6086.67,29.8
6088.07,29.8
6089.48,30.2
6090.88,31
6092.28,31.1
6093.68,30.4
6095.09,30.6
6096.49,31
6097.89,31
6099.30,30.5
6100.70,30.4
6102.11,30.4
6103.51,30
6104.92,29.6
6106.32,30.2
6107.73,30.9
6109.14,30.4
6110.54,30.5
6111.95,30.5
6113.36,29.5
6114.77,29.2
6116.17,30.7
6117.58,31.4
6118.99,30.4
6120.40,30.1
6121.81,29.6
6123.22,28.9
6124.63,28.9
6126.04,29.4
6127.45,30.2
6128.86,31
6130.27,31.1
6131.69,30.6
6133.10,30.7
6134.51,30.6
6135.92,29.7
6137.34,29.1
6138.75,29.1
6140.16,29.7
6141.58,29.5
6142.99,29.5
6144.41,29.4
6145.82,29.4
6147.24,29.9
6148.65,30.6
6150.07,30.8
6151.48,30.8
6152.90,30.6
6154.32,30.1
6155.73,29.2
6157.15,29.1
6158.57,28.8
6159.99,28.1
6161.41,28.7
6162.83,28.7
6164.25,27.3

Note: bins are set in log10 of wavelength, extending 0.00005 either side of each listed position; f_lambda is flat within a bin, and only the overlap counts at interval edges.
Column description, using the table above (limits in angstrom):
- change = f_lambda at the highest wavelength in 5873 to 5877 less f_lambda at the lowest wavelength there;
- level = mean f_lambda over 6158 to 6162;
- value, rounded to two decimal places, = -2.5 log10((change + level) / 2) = -2.89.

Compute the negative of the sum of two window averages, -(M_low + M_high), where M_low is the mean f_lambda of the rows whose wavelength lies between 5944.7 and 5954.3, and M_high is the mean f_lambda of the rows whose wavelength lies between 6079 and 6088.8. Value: -61.5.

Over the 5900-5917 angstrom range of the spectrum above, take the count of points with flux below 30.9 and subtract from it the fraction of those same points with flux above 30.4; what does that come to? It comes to 9.7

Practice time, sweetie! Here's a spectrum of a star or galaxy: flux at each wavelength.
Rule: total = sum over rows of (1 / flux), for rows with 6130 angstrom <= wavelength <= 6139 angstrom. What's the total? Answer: 0.232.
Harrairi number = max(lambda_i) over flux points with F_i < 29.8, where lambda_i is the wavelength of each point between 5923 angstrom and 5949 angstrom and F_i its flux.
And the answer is 5933.08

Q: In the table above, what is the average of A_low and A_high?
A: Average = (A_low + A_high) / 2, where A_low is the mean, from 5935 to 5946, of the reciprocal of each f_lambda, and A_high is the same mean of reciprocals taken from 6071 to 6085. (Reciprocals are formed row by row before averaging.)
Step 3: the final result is 0.0321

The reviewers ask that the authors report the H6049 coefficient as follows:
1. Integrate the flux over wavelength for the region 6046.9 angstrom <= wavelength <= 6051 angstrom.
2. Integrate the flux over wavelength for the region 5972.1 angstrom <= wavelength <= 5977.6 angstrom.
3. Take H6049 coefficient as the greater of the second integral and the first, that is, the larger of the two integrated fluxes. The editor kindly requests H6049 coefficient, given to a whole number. 172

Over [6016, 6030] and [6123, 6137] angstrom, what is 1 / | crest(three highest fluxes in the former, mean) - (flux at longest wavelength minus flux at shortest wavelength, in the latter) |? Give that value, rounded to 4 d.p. 0.0321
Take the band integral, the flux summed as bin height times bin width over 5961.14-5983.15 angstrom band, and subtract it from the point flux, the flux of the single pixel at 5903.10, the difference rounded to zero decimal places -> -650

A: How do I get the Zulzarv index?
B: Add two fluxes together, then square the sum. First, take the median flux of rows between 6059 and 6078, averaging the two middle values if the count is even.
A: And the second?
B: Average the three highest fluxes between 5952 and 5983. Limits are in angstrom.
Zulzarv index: 3969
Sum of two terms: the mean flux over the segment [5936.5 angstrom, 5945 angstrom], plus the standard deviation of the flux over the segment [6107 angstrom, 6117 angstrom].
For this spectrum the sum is 32.0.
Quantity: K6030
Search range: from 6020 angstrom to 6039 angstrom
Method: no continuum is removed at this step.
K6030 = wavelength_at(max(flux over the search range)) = 6030.87 angstrom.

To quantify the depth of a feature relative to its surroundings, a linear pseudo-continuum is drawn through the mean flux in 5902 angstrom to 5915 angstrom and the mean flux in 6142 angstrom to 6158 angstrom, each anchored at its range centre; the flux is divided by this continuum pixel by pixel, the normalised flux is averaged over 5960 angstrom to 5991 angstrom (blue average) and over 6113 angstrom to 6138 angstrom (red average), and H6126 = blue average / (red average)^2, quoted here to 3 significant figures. 1.02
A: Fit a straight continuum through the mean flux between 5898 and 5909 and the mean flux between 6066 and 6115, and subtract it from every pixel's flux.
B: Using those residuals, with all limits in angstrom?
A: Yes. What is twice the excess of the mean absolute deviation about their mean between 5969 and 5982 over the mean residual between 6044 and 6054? -0.5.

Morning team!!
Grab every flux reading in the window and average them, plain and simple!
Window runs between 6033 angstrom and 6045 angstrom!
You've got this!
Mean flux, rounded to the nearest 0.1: 31.3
